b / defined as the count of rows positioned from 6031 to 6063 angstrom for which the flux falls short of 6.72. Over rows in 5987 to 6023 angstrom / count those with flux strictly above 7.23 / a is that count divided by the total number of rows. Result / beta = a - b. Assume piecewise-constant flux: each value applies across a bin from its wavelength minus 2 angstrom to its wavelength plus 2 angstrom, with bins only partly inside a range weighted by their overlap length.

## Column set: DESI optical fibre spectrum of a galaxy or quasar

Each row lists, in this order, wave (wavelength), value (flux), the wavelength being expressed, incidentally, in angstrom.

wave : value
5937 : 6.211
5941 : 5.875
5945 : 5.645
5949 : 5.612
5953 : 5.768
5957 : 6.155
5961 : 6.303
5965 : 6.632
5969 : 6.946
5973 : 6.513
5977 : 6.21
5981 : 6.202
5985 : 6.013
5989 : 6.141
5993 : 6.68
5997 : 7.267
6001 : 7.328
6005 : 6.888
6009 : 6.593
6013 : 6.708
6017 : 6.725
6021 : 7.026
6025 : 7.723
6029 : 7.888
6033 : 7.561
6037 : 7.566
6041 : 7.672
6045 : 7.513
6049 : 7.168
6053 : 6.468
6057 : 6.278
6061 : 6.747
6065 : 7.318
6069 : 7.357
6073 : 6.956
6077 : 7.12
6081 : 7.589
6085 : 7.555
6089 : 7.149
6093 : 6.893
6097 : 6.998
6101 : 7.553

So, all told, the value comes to -1.8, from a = 0.22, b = 2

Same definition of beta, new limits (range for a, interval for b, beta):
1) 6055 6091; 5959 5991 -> -6.6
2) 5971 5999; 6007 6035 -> -1.9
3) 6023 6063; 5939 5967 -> -6.4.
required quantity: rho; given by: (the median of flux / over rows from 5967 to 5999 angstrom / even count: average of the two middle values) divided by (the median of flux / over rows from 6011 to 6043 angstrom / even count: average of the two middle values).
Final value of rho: 0.84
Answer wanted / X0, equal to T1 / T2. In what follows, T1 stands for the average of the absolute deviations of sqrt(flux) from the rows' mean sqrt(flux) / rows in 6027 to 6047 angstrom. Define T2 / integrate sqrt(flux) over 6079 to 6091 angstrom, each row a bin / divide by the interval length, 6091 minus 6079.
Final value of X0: 0.007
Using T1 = 0.02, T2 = 2.73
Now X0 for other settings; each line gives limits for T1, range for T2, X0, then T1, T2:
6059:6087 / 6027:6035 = 0.017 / 0.05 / 2.78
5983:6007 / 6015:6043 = 0.031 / 0.09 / 2.73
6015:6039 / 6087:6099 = 0.025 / 0.07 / 2.65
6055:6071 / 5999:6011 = 0.030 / 0.08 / 2.63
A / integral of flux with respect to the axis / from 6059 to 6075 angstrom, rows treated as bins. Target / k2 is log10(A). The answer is 2.06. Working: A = 114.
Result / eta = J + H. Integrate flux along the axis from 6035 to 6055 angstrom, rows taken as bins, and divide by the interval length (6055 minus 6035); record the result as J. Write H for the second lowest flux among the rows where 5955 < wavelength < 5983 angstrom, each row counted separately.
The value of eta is 13.5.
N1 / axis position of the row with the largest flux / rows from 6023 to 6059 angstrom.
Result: 6029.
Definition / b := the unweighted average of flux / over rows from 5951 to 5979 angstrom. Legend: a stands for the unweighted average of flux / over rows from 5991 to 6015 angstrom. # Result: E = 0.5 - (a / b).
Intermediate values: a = 6.9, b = 6.4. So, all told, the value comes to -0.59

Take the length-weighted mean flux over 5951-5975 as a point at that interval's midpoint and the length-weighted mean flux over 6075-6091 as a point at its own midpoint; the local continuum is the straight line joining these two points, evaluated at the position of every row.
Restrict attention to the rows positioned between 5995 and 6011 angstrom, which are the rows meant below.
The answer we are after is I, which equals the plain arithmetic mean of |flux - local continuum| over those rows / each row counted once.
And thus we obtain 0.39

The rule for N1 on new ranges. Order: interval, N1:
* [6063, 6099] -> 6081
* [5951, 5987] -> 5969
